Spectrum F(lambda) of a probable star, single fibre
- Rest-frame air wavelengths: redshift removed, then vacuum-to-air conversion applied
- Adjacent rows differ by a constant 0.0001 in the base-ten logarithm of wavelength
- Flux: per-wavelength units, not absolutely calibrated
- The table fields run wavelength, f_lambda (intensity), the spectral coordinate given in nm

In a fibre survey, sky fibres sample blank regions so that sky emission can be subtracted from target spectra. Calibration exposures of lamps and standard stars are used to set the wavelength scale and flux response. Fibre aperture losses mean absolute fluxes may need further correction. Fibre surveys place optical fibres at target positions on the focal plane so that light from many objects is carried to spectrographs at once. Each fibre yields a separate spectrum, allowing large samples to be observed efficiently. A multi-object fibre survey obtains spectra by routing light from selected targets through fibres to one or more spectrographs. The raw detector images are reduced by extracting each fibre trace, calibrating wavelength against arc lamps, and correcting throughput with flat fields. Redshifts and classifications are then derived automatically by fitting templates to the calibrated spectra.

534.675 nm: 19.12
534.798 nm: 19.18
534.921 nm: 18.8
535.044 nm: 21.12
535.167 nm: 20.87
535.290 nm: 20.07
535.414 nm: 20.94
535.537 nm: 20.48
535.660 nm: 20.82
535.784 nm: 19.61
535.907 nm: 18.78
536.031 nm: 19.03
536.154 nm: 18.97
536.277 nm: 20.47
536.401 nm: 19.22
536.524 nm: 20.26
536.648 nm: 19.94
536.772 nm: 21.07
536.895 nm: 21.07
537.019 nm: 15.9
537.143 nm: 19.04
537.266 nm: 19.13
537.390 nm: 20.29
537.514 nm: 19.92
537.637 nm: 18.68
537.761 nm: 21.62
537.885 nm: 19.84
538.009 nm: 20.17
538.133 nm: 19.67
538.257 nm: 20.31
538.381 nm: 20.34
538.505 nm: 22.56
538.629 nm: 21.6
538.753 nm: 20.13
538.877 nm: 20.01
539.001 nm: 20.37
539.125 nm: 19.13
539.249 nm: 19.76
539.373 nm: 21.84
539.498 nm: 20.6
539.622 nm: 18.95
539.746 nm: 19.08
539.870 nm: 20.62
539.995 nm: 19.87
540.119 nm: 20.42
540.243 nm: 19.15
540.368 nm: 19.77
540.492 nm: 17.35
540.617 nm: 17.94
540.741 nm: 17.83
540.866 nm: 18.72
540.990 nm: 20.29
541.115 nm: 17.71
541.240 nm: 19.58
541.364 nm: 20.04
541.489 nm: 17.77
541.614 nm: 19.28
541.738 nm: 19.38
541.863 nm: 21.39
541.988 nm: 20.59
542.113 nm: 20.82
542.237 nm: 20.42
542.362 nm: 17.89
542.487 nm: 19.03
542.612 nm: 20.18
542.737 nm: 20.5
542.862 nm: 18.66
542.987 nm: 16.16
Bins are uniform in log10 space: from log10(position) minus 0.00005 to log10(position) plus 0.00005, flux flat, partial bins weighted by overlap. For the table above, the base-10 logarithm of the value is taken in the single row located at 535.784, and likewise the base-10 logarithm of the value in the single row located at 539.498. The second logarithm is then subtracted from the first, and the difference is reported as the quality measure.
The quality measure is -0.021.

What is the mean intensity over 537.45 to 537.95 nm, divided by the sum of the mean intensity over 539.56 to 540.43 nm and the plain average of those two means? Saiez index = 0.506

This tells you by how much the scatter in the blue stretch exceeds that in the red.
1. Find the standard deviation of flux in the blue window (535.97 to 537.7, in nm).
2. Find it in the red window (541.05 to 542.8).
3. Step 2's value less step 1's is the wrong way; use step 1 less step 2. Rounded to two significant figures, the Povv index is 0.12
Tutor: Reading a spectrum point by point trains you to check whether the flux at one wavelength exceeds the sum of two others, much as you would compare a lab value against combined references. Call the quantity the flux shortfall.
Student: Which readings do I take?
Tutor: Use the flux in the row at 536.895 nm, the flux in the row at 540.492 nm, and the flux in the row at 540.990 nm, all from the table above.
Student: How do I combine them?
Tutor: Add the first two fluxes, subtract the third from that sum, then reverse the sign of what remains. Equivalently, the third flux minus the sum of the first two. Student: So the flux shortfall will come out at -18.1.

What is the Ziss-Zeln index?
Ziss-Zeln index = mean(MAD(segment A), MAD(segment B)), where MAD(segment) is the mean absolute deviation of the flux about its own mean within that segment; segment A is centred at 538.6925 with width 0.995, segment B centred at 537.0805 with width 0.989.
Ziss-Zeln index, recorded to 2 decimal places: 0.95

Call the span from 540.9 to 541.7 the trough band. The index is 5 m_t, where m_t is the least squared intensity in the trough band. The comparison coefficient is 1568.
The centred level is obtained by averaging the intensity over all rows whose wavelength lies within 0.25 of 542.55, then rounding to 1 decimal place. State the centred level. 19.4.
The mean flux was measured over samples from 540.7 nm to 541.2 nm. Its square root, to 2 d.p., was 4.32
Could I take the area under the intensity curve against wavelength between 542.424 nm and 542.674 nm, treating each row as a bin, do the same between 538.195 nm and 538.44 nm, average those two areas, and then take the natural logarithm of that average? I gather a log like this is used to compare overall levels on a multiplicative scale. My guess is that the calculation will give 1.60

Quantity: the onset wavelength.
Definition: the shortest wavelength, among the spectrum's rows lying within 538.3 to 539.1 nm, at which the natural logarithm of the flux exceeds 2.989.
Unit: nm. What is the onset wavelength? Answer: 538.381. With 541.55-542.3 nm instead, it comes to 541.863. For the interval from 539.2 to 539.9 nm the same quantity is 539.373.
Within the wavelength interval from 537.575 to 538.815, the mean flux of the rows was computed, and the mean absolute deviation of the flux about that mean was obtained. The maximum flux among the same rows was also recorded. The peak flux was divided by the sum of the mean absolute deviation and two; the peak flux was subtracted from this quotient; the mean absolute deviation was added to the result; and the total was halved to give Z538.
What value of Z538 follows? -6.91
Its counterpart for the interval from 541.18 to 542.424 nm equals -6.58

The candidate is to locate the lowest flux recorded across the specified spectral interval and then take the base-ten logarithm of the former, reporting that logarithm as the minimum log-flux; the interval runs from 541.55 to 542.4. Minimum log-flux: 1.25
